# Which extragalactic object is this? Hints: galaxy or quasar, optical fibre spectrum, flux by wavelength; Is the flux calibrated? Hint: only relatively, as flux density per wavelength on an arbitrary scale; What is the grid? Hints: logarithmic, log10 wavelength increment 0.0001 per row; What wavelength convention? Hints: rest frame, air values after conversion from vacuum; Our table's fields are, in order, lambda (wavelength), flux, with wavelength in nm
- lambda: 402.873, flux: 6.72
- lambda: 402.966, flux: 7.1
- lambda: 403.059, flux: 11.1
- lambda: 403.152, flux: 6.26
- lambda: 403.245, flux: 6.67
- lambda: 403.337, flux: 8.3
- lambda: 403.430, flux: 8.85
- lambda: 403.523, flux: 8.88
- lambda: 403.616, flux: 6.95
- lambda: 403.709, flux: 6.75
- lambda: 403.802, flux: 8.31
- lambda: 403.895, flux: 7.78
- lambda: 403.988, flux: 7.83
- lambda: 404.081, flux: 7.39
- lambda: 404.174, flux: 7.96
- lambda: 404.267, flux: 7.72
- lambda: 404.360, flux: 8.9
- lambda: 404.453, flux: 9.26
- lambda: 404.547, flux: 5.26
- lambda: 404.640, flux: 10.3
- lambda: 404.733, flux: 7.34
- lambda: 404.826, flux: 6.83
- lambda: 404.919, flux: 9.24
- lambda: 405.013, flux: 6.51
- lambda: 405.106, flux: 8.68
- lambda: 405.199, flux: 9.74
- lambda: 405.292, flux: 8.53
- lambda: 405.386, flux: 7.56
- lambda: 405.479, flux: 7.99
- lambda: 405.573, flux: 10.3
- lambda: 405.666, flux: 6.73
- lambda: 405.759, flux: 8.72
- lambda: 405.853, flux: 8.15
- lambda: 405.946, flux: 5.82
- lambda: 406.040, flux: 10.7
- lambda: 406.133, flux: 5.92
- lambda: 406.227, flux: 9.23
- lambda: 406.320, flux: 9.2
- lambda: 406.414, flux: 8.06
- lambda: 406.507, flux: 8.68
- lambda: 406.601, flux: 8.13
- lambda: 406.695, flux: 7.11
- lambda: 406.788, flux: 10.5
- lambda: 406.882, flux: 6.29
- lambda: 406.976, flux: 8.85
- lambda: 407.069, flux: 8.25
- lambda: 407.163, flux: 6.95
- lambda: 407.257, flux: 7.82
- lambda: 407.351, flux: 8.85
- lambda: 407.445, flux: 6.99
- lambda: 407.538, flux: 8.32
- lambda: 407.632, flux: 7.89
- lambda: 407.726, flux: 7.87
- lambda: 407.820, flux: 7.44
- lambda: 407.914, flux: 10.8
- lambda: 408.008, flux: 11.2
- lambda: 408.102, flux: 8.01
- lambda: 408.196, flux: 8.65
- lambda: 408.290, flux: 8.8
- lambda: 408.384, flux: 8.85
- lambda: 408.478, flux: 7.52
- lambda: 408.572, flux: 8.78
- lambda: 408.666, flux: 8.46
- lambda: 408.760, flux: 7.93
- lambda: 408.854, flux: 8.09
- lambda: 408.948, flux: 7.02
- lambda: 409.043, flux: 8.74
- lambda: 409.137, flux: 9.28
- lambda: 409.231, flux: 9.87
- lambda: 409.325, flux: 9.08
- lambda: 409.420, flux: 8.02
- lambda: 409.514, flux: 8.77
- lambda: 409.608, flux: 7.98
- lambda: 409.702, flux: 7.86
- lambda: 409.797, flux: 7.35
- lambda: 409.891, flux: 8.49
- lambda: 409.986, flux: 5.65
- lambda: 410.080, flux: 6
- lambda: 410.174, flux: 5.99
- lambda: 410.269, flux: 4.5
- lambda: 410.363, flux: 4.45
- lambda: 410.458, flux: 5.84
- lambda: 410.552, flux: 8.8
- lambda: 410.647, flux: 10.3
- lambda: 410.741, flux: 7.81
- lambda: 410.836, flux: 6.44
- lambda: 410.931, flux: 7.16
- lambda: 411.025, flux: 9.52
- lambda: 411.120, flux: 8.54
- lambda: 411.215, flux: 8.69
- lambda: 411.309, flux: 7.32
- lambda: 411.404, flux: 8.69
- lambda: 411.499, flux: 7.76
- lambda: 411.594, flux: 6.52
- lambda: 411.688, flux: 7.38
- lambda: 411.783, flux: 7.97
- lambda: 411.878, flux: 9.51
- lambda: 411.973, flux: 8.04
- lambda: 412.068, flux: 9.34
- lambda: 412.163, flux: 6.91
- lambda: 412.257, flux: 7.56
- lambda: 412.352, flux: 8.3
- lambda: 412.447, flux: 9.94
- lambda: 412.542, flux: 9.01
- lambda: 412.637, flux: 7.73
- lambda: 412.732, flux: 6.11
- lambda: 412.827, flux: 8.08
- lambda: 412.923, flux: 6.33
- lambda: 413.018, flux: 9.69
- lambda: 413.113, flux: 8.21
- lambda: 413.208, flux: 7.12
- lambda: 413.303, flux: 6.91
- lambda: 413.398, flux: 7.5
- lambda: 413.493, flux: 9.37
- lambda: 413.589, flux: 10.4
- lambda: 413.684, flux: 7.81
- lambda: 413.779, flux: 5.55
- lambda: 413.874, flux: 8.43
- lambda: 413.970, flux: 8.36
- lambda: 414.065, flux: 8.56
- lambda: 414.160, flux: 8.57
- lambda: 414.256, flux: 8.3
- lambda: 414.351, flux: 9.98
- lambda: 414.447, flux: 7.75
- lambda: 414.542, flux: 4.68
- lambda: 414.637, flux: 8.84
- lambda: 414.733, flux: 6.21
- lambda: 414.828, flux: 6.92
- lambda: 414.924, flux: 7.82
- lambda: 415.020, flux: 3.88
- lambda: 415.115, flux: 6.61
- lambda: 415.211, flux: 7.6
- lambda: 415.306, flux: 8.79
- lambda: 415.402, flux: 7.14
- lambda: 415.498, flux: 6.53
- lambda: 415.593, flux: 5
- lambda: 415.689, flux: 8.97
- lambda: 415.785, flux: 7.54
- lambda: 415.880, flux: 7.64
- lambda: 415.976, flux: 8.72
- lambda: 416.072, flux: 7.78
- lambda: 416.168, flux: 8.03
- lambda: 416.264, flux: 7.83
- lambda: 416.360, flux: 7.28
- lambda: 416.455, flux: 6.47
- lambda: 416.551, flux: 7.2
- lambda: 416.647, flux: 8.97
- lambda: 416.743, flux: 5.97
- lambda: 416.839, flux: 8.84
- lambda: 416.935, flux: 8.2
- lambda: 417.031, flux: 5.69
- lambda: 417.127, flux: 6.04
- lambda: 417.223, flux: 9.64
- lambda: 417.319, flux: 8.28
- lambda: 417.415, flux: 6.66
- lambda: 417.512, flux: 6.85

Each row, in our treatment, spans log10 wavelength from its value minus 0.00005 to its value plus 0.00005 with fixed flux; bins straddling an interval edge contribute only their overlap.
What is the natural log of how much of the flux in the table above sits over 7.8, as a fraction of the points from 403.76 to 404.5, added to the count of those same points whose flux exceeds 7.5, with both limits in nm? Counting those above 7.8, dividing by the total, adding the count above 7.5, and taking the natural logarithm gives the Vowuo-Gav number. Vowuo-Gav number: 2.0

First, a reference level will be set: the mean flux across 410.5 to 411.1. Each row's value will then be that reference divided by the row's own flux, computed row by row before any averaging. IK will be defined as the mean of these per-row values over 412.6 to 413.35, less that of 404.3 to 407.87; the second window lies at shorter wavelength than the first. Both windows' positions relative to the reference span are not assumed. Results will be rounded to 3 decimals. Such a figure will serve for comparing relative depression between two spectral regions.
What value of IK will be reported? 0.076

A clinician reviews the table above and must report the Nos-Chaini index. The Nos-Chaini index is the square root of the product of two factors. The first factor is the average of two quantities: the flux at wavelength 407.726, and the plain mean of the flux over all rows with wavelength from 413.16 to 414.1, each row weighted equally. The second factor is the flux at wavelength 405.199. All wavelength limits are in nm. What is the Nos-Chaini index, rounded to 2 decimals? 8.79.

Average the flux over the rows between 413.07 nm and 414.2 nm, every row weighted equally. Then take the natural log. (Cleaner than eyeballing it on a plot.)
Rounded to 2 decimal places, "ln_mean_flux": 2.09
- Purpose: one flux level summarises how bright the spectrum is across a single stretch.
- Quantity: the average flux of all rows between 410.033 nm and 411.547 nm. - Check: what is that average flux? 7.4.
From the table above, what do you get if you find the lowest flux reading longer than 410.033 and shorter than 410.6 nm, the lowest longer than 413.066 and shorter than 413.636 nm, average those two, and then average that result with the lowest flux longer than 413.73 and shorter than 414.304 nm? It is 5.6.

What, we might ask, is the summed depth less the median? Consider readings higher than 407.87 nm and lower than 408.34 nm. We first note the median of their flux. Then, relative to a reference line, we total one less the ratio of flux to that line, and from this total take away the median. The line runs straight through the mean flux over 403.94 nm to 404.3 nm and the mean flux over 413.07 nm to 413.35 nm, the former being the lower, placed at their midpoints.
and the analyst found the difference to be -10.1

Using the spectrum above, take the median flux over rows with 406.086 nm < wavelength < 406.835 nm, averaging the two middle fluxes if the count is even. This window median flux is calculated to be 8.4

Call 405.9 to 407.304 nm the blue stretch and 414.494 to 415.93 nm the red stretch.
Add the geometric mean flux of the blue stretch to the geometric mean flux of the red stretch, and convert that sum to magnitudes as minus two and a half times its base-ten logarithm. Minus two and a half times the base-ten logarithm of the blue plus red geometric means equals -2.92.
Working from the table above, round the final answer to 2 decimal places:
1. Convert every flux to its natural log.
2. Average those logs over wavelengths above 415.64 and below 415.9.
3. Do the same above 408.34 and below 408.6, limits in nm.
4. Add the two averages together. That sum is 4.21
